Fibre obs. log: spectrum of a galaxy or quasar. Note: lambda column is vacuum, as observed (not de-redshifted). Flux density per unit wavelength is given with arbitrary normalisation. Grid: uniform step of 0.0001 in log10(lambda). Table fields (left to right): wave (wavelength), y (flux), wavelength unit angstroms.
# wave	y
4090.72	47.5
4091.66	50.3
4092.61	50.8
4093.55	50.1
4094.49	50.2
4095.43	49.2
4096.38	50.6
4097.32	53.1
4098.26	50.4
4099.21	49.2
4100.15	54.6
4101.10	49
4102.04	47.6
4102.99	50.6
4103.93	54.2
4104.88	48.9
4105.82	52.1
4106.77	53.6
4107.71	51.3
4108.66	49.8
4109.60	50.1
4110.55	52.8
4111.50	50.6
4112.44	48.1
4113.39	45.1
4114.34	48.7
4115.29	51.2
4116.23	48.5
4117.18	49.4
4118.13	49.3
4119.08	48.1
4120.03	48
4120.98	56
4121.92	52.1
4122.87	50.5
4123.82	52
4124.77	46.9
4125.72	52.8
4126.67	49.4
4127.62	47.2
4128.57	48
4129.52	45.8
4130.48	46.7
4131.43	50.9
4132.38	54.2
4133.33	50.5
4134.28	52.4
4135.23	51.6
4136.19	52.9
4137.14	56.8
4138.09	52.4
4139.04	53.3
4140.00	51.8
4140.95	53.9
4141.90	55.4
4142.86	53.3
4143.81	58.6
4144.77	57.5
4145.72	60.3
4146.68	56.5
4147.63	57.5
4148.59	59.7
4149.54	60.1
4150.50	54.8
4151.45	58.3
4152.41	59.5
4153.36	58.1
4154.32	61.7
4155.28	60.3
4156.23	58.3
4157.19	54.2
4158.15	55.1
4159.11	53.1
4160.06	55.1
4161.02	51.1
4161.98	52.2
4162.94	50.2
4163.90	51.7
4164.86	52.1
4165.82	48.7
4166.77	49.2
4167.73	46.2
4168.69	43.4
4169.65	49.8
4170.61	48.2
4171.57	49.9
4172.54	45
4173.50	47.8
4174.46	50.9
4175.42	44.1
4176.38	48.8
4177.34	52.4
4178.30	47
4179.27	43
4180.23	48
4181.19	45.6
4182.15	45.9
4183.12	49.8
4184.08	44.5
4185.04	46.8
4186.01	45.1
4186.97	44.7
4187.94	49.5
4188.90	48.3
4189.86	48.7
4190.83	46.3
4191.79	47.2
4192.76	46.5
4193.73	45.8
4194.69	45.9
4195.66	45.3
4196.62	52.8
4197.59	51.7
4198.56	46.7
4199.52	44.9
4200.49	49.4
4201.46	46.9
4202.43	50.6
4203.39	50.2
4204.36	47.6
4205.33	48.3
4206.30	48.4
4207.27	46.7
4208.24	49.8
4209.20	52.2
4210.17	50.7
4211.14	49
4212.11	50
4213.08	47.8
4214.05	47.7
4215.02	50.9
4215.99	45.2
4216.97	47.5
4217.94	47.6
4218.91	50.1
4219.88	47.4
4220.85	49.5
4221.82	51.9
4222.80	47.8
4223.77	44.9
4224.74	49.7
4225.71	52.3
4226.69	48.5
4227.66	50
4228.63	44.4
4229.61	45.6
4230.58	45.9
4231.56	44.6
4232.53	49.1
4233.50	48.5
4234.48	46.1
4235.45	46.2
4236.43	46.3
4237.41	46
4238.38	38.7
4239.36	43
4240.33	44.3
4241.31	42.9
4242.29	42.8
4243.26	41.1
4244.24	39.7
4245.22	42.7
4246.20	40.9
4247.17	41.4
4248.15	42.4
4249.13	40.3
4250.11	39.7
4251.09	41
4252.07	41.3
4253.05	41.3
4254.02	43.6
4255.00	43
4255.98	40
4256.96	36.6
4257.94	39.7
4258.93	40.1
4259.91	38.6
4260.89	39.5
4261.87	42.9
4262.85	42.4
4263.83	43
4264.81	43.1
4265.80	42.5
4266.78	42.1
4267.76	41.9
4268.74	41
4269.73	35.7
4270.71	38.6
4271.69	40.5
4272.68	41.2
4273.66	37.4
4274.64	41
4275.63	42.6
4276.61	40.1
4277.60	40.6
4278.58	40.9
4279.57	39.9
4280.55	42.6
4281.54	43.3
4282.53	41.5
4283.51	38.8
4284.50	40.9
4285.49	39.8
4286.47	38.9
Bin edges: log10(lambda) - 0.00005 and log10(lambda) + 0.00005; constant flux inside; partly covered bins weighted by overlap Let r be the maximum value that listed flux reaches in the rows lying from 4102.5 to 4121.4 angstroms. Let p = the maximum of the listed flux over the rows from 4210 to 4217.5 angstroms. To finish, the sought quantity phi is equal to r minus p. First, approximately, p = 50.9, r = 56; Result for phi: 5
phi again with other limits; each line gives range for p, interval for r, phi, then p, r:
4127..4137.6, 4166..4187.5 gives -4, 56.8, 52.4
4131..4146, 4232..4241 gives -11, 60.3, 49.1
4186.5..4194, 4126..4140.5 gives 7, 49.5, 56.8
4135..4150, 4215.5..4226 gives -8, 60.3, 52.3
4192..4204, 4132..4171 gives 9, 52.8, 61.7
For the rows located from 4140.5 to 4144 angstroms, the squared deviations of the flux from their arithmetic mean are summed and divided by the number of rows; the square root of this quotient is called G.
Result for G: 2.05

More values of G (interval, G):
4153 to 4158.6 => 2.64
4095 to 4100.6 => 2.01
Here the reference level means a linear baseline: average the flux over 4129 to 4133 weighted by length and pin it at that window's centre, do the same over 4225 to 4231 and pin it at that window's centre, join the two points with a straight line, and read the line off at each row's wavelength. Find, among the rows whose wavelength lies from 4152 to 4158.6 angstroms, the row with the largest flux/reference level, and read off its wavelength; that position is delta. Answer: 4154.32 angstroms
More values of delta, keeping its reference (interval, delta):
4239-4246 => 4240.33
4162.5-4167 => 4164.86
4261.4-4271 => 4264.81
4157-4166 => 4160.06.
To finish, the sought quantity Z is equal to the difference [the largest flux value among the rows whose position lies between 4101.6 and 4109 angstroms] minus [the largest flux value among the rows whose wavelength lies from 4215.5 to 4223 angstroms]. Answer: 2.3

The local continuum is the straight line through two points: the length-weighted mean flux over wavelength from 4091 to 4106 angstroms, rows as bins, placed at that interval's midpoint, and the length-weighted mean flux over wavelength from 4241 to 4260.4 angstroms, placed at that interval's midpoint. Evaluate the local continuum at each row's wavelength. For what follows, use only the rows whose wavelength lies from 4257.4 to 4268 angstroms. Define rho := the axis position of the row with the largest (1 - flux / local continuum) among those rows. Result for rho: 4259.91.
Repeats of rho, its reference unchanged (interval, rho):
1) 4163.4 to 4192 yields 4168.69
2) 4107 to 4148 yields 4113.39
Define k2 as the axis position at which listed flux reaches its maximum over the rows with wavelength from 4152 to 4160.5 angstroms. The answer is 4154.32 angstroms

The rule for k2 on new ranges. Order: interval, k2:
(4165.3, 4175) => 4174.46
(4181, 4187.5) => 4183.12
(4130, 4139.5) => 4137.14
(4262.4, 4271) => 4264.81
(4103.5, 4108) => 4103.93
